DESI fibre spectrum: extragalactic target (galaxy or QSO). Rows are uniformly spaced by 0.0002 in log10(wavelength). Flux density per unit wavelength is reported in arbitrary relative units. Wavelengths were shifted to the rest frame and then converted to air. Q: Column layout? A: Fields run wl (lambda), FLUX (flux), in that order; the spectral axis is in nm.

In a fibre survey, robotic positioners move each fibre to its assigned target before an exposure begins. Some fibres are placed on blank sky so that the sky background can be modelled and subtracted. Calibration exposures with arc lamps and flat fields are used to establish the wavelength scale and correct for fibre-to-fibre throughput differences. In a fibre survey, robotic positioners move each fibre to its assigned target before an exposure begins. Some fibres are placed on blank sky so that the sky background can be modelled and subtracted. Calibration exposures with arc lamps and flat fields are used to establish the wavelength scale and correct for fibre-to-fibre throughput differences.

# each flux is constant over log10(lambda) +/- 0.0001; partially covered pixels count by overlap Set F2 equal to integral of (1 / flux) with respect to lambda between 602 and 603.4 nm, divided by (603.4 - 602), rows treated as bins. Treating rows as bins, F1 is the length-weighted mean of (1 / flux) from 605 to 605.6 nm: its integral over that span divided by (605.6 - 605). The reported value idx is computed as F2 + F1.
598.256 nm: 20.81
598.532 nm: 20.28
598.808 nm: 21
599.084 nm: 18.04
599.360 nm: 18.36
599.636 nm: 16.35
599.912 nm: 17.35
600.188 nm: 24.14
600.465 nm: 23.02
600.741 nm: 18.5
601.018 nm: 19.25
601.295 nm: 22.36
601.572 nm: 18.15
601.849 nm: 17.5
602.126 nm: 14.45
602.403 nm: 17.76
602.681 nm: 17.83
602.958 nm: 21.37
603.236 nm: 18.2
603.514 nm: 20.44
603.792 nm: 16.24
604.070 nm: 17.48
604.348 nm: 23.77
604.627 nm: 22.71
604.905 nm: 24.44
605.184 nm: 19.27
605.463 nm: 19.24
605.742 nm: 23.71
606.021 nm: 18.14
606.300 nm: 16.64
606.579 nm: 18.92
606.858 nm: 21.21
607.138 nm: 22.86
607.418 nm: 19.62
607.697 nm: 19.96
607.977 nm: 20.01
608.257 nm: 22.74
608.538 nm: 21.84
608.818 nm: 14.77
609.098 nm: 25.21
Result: 0.107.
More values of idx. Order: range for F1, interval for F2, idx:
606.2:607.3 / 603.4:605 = 0.100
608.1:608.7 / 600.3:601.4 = 0.094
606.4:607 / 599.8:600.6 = 0.098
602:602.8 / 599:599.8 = 0.118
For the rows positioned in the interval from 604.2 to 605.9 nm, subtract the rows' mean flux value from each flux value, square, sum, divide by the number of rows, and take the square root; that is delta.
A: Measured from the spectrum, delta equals 2.1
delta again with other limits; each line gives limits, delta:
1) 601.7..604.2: 1.9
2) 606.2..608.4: 1.9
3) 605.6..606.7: 2.6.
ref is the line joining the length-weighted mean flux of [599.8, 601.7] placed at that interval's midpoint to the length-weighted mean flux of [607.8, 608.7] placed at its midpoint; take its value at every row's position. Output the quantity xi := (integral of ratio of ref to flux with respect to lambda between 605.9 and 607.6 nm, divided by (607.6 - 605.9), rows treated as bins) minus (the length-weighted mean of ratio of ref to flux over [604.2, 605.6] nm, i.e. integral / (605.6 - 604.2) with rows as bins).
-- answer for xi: 0.12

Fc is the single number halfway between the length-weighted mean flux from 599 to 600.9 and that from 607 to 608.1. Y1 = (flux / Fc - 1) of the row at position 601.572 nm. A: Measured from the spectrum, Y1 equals -0.09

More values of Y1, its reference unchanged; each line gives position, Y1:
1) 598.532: 0.01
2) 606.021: -0.09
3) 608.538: 0.09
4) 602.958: 0.07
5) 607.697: 0.00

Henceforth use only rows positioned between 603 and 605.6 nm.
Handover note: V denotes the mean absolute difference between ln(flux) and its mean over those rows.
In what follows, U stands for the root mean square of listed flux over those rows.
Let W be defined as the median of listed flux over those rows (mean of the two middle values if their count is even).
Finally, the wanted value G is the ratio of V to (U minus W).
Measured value 0.104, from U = 20.4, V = 0.115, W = 19.3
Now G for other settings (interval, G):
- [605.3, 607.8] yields 0.159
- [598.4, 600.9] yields 0.082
